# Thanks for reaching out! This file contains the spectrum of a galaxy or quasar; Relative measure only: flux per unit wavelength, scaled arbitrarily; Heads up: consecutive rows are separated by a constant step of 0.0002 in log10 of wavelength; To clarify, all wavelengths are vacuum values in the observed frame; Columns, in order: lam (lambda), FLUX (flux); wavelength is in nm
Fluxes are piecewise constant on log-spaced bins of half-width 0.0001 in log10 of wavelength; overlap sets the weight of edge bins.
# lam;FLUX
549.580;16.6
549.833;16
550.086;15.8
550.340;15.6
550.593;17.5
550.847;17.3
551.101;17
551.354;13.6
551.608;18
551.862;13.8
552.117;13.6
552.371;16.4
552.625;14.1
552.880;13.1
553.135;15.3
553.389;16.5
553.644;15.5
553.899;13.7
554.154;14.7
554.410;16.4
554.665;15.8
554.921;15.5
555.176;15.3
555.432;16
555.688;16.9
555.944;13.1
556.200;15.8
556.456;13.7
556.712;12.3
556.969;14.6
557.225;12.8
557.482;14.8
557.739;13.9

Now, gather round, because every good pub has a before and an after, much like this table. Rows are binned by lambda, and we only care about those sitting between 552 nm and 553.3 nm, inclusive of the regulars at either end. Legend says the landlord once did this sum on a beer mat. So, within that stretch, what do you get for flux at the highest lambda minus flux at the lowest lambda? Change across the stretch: 1.7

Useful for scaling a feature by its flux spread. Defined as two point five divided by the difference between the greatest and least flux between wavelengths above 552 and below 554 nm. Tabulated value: 0.74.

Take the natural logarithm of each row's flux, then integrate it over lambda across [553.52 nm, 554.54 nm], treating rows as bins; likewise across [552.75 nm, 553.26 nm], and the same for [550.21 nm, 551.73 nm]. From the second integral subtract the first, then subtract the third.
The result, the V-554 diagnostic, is -5.7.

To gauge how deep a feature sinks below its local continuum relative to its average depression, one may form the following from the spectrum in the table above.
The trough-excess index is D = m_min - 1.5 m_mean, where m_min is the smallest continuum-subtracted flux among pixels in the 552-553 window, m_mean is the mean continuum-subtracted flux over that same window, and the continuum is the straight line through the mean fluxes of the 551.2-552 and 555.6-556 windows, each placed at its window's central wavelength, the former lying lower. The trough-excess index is -0.8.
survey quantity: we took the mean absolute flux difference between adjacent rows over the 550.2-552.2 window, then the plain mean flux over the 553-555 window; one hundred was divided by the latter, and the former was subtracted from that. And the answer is 4.40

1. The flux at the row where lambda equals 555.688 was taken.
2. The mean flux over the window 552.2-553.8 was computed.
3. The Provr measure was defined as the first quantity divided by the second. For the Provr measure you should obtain 1.12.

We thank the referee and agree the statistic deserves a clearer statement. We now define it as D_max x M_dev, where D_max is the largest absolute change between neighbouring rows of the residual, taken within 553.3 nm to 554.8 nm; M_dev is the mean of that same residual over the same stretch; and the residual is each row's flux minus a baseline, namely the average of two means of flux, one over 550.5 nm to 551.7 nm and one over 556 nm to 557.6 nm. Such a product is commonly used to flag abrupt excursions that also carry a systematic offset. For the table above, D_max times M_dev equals 0.2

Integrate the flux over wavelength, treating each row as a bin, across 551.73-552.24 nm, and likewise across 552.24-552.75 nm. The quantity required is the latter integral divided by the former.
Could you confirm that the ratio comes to 1.11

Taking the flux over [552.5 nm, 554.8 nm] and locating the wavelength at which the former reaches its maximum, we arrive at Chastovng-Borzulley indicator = 553.389 nm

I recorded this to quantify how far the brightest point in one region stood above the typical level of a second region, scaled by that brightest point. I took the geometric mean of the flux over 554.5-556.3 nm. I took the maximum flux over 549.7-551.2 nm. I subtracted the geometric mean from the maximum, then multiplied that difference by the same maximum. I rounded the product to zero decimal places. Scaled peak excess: 36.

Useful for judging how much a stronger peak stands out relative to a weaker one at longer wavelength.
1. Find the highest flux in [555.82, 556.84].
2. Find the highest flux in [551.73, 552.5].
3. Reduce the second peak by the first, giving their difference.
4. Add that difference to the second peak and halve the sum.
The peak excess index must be 8.5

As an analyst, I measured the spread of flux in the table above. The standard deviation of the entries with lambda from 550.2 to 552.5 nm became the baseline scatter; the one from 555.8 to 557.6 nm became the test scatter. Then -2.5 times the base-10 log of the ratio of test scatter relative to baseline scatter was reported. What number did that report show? 0.4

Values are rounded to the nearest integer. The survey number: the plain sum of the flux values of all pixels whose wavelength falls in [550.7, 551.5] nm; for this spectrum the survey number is 48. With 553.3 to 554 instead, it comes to 46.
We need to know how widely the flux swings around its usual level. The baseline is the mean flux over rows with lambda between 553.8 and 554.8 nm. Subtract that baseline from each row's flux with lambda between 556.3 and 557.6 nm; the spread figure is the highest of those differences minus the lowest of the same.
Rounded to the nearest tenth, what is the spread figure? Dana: 2.5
